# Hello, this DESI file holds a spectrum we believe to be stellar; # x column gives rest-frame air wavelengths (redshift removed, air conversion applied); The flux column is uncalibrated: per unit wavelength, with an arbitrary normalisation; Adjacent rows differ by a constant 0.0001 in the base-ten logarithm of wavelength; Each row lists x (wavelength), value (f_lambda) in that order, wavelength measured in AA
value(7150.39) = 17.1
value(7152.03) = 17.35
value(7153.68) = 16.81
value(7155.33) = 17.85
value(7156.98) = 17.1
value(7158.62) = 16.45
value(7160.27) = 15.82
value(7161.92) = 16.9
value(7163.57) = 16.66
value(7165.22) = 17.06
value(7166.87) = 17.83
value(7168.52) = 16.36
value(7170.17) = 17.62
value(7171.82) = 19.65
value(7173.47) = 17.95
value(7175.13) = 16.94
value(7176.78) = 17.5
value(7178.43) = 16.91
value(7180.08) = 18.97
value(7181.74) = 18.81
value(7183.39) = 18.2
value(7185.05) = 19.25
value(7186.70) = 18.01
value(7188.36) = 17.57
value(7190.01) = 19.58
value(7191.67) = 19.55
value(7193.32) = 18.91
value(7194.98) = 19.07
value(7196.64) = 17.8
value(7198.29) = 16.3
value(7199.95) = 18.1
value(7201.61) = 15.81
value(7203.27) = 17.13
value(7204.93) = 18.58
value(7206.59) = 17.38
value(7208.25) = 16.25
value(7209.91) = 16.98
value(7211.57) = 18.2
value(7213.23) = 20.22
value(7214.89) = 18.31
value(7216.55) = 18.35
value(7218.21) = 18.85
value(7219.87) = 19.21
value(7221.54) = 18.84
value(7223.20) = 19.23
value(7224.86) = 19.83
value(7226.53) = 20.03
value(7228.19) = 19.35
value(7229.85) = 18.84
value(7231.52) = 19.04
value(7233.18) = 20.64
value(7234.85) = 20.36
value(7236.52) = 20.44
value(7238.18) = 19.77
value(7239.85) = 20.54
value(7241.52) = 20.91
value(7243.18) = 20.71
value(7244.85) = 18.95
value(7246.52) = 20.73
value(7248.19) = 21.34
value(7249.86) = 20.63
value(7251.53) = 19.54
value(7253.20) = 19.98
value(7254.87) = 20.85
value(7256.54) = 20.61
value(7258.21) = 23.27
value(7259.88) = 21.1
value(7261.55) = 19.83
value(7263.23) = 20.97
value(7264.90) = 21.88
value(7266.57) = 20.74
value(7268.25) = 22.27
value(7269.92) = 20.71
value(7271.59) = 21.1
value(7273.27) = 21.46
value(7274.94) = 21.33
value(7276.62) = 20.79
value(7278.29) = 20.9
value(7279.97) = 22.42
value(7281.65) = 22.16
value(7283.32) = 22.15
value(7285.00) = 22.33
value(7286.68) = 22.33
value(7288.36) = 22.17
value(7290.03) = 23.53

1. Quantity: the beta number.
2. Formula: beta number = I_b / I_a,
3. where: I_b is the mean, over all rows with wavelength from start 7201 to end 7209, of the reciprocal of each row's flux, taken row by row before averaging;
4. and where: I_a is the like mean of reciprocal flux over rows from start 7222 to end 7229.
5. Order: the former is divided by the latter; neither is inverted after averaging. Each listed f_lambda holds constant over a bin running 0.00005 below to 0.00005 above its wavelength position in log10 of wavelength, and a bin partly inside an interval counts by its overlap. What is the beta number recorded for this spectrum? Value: 1.15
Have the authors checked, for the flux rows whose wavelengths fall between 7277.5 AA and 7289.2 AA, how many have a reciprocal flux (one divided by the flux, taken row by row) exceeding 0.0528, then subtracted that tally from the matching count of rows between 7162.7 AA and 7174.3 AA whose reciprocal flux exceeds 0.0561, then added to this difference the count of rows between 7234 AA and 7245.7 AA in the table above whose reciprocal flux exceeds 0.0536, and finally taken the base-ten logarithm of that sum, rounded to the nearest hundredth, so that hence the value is 0.60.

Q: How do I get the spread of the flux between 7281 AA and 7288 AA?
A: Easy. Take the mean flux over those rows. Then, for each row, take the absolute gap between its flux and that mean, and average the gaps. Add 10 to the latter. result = 10.1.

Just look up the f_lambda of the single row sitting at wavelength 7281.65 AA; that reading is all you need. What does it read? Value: 22.16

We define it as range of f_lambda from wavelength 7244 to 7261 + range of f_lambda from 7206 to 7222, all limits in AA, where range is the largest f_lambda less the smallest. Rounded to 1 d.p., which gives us 8.3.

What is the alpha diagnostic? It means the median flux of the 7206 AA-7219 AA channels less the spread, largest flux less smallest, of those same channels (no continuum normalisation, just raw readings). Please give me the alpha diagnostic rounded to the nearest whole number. 14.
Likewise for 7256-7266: 18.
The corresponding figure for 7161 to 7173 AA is 14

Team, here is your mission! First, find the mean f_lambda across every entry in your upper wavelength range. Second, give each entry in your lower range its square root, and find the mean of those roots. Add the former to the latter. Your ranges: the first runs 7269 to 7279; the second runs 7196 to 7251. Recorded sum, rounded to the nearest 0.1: 25.4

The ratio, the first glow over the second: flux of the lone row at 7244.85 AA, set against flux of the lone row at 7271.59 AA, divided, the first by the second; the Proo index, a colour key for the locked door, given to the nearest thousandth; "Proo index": 0.898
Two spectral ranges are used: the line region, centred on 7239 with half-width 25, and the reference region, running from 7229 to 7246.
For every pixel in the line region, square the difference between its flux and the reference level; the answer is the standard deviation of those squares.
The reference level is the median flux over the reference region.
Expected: 1.8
